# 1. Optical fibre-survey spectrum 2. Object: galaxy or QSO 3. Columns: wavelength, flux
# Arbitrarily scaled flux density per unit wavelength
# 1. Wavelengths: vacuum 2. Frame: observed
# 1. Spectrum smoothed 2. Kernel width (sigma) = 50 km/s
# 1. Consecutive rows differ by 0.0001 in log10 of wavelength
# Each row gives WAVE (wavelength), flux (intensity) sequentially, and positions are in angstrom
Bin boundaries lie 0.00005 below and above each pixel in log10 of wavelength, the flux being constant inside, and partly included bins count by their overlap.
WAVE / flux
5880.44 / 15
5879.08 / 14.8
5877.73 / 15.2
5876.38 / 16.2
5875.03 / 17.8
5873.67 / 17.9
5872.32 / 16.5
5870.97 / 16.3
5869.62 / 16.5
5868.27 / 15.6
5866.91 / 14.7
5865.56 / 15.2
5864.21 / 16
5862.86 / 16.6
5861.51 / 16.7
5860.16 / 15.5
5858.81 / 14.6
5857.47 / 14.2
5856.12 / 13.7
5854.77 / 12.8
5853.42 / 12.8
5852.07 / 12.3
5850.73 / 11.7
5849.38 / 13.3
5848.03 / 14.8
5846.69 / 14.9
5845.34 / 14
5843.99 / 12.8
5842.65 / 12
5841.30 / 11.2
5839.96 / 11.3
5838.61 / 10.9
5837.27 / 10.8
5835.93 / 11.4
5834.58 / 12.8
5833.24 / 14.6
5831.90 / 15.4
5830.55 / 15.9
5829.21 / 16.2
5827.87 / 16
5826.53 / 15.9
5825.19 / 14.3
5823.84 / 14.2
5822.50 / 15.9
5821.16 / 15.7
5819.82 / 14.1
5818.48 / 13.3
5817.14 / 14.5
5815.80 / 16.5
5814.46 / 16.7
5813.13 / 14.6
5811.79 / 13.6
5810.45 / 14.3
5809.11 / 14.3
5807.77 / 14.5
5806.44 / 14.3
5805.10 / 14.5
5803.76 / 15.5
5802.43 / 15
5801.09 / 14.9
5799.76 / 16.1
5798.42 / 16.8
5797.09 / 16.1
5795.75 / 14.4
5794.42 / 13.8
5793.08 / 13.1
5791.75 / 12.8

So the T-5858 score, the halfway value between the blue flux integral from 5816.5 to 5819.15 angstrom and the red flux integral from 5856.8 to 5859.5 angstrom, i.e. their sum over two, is 38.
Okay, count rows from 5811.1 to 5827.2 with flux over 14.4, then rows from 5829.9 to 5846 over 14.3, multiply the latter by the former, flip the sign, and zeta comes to -21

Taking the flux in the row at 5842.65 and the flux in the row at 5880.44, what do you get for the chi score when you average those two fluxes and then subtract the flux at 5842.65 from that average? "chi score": 1.5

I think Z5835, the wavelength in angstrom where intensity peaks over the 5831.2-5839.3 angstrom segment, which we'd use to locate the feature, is 5831.90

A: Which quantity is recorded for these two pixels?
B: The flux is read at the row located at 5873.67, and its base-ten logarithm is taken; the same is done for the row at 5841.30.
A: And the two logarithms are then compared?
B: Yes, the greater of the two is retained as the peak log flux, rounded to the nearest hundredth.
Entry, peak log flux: 1.25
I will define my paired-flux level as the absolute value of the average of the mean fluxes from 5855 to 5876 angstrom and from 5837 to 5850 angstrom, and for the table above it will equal 14.2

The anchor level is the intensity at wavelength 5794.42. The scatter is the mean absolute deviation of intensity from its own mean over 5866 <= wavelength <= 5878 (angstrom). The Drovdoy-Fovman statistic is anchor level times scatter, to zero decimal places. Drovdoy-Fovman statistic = 11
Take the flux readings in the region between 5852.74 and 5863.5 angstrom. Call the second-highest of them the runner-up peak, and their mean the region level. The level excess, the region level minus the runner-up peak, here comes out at -1.99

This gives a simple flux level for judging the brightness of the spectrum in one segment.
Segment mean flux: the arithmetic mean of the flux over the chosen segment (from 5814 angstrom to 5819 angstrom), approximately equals 15.2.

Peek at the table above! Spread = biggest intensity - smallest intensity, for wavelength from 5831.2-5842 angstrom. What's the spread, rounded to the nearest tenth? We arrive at 4.6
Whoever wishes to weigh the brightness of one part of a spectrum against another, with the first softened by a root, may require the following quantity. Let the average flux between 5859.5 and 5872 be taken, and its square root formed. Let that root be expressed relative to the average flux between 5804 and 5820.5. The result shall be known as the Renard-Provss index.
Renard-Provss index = 0.273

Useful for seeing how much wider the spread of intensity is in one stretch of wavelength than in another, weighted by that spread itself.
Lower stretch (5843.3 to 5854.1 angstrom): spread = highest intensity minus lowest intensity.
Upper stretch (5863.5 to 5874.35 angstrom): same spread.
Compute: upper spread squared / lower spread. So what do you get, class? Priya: 3.2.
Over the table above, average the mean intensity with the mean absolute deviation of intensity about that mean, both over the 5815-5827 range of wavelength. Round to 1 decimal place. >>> 7.9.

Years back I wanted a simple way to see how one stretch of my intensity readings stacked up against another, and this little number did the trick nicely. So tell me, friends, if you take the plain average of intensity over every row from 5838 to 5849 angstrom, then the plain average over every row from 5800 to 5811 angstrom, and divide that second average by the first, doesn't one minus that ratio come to -0.15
